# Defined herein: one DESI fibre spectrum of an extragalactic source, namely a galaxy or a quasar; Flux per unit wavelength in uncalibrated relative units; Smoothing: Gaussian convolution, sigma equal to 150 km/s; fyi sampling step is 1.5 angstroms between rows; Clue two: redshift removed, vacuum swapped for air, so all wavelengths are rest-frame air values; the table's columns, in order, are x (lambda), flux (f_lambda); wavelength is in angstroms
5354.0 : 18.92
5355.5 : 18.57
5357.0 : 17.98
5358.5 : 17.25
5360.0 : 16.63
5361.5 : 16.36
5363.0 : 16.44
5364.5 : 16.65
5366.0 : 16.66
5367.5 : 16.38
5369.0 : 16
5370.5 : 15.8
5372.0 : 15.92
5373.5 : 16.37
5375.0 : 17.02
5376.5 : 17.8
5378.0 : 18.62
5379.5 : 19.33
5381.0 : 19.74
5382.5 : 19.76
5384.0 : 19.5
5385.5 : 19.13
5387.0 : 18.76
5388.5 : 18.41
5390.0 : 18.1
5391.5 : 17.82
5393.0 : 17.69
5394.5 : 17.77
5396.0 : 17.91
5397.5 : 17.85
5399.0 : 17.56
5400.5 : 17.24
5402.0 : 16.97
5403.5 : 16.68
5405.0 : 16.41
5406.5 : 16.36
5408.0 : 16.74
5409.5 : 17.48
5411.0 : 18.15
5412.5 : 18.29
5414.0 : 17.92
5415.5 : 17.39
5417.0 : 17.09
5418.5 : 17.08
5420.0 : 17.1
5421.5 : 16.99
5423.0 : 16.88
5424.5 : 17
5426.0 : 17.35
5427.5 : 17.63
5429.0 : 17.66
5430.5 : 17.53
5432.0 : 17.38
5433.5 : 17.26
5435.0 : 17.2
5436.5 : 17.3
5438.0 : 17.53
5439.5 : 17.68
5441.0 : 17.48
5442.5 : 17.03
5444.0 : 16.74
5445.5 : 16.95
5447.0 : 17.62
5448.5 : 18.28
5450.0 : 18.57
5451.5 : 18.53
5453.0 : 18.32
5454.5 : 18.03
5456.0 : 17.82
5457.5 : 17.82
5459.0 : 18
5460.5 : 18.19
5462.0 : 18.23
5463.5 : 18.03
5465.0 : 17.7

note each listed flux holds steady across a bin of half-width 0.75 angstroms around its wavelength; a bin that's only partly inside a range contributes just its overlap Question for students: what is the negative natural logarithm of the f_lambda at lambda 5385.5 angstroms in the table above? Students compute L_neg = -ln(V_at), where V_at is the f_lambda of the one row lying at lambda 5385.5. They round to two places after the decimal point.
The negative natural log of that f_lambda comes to -2.95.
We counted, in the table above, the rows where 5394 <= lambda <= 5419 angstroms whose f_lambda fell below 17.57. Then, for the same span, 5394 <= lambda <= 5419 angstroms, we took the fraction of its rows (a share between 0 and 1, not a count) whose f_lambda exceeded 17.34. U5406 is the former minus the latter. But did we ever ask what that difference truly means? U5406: 10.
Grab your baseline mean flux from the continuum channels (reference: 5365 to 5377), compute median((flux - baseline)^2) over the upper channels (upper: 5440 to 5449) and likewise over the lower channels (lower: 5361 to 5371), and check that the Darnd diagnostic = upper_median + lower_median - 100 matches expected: -99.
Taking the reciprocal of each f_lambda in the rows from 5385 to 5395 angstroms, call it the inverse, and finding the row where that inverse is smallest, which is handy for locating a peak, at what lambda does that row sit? 5385.5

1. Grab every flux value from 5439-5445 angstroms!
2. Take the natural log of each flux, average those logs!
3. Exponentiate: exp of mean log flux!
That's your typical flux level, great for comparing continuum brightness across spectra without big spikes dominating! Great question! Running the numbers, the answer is 17.2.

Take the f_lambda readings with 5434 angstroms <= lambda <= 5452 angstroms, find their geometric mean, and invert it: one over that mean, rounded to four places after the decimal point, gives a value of 0.0569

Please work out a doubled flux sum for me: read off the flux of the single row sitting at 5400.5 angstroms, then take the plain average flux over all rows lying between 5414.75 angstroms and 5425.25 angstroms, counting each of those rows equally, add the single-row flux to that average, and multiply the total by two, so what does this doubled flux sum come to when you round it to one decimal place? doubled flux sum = 68.6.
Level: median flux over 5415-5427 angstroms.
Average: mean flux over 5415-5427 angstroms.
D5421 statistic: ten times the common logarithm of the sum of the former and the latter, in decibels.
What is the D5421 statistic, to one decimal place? 15.3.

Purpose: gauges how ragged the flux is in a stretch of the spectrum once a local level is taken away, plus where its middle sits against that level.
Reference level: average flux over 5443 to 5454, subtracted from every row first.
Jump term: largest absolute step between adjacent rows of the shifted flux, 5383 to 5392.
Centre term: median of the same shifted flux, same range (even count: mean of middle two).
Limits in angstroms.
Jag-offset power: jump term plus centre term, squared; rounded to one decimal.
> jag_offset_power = 1.2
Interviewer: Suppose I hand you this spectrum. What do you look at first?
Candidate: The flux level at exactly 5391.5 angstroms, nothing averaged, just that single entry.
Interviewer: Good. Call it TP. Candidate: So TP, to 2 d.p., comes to 17.82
